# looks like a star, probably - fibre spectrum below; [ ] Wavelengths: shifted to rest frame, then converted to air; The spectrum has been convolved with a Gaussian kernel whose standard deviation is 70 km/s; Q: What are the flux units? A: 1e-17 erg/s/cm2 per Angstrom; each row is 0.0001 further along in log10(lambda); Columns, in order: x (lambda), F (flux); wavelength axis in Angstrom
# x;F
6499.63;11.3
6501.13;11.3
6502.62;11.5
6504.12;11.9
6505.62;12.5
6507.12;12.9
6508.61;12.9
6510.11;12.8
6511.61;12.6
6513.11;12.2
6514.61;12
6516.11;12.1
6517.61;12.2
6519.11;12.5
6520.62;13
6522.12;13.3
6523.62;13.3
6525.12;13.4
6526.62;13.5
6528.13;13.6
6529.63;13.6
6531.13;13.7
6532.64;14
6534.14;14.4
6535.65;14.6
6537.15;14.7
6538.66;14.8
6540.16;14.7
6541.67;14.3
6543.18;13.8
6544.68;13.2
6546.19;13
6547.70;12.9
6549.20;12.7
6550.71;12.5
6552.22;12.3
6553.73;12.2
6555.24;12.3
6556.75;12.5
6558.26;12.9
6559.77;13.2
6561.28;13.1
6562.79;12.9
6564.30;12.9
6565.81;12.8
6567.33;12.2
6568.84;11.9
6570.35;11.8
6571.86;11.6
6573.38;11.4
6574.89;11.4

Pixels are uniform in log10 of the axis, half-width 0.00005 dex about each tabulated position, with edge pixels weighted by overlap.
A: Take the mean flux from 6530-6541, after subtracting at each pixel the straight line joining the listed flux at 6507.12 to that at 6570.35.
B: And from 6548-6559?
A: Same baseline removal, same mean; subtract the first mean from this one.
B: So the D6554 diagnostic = -1.6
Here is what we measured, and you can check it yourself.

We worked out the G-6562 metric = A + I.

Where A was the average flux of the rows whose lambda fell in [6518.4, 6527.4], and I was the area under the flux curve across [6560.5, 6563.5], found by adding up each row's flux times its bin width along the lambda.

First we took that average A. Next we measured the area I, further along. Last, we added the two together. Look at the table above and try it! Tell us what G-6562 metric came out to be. 52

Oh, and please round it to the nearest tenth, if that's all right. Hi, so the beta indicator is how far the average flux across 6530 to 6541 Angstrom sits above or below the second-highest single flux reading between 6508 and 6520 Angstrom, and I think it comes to 1.6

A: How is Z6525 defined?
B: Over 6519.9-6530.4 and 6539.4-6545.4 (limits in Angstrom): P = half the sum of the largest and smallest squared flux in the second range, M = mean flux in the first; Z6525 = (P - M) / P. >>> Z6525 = 0.931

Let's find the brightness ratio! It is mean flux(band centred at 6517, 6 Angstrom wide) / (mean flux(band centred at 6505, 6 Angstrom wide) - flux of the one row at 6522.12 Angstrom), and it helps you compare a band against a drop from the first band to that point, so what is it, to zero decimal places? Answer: -11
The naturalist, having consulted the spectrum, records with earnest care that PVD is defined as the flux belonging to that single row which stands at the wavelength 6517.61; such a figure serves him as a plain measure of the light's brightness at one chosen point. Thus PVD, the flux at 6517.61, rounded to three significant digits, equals 12.2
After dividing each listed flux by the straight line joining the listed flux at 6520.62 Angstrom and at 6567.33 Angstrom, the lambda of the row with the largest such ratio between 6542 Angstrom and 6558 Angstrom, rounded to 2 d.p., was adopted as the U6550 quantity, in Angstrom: 6543.18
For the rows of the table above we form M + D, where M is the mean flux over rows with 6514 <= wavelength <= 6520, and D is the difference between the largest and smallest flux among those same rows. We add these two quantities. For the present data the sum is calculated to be 12.7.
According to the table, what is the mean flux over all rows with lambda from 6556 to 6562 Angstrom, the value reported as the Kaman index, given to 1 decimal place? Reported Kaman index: 12.9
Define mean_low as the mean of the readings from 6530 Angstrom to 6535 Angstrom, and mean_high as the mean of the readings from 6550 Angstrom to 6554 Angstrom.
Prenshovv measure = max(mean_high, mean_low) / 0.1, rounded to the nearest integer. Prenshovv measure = 140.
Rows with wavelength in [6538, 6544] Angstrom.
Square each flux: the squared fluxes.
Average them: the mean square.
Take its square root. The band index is 14.4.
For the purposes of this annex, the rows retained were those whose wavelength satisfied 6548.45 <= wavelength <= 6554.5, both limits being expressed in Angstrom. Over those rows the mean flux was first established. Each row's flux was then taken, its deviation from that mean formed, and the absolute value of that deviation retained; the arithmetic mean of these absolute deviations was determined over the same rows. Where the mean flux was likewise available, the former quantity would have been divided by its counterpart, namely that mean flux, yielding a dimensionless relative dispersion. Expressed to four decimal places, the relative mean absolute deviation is 0.0141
